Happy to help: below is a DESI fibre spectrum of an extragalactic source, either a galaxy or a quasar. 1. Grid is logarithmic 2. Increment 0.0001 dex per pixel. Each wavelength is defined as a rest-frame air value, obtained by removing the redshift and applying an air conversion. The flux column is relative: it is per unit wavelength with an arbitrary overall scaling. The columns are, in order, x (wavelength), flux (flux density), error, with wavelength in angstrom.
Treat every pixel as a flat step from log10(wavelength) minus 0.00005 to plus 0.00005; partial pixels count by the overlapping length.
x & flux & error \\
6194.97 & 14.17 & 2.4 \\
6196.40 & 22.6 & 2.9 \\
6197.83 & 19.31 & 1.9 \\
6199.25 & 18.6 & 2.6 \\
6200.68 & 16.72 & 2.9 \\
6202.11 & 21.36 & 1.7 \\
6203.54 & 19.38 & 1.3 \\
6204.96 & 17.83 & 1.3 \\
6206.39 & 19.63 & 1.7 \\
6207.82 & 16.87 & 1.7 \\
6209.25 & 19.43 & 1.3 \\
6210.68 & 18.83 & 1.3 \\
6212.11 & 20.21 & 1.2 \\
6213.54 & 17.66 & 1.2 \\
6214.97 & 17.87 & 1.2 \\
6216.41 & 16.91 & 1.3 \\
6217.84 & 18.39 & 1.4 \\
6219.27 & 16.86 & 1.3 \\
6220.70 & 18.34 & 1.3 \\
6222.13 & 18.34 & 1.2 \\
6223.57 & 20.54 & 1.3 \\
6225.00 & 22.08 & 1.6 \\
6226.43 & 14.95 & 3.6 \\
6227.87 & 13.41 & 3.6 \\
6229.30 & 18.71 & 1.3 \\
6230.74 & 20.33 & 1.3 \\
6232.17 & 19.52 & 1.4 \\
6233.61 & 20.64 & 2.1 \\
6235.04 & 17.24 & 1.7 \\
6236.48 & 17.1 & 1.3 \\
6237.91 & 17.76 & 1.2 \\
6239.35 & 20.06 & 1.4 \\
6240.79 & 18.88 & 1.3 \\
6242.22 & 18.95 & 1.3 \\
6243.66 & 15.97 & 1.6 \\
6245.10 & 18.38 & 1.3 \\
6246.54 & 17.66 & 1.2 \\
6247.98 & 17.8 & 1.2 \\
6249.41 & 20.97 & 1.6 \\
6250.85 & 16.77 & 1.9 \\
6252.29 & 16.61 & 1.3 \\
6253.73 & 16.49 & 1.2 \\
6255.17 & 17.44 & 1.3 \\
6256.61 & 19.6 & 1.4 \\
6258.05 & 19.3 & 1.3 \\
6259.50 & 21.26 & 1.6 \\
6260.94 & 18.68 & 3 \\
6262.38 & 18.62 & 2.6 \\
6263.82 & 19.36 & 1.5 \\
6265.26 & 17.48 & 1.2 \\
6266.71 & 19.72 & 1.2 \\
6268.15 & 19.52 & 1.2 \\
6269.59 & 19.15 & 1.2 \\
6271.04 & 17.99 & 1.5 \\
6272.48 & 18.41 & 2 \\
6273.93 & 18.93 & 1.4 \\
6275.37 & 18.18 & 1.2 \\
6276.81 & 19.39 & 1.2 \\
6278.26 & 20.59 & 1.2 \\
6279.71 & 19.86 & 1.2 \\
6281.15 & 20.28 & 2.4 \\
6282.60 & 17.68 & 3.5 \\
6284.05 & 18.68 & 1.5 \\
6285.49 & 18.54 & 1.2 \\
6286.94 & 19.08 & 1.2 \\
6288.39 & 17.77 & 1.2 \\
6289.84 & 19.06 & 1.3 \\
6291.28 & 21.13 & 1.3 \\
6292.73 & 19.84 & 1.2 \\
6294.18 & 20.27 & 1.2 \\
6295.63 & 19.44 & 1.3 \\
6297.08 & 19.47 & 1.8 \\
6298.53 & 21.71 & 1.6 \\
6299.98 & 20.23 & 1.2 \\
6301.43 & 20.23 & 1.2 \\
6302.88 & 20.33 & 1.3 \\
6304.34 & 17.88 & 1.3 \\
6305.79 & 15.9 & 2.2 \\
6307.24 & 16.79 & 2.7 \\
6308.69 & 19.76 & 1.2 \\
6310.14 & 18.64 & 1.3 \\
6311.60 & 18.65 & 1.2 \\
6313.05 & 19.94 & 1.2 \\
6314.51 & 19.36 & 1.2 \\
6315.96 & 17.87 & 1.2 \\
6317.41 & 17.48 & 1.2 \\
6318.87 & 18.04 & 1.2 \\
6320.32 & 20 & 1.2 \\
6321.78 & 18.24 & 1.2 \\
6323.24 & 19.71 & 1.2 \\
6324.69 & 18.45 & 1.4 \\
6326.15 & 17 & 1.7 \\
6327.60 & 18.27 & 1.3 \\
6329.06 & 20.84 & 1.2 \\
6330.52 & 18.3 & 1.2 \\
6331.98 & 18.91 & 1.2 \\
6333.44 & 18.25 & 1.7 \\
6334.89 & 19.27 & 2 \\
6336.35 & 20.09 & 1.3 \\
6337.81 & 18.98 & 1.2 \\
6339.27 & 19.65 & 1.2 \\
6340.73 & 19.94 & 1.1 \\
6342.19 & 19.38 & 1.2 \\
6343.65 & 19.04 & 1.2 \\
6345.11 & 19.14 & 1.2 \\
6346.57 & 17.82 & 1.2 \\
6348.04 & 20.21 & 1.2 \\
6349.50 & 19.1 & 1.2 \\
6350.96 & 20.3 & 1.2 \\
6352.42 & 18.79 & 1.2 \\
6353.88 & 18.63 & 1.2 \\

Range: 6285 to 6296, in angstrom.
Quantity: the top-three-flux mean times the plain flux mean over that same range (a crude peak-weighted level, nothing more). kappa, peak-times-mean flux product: 396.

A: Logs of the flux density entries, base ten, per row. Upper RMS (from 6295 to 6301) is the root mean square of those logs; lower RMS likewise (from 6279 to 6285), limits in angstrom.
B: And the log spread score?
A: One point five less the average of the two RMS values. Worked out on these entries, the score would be 0.207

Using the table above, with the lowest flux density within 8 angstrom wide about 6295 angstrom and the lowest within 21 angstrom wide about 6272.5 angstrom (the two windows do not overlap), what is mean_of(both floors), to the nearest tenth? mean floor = 18.5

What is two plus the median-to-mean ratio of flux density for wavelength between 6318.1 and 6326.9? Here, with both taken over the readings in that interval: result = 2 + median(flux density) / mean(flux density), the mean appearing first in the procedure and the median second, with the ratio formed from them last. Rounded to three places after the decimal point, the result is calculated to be 2.988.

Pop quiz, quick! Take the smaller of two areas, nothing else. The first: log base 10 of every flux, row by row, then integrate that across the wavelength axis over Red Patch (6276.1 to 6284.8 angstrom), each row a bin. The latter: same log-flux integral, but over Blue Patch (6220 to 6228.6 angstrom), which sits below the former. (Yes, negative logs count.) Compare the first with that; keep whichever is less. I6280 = 10.73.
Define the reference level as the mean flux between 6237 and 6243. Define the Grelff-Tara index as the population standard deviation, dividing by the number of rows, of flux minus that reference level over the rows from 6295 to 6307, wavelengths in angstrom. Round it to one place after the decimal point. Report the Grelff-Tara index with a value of 1.7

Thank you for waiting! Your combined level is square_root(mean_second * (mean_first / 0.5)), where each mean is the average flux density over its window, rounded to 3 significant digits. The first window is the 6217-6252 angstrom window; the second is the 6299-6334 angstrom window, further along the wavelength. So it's 26.2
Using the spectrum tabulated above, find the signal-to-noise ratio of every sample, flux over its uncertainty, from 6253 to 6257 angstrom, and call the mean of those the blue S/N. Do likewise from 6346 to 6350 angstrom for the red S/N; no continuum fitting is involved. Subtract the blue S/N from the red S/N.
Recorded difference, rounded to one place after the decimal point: 2.2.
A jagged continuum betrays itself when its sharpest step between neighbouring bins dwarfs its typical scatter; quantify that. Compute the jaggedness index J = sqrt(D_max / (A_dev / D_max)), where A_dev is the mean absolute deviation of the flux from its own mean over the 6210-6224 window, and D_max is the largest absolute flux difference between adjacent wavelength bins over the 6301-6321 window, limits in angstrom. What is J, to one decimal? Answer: 3.2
